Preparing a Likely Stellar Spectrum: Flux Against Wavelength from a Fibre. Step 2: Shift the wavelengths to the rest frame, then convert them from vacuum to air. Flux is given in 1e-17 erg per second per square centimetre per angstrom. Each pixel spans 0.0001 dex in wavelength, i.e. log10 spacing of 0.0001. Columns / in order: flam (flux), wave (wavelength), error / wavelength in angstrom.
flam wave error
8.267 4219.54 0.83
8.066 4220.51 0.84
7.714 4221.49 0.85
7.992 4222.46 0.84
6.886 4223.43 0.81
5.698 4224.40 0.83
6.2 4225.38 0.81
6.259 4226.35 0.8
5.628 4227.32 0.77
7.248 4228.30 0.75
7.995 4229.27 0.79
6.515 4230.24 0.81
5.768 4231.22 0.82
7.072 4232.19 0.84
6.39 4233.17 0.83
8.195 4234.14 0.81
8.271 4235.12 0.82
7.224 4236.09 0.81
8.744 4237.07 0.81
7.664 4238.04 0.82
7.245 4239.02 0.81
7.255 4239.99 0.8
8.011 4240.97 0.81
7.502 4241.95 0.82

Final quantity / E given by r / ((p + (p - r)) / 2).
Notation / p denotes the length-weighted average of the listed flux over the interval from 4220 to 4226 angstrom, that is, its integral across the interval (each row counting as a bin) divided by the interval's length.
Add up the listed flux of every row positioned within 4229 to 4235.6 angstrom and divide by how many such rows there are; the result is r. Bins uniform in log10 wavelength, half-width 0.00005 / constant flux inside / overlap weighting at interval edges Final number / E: 2.1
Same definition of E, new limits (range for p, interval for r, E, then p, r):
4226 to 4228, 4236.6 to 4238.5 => 4.2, 6.0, 8.2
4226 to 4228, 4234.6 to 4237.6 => 4.1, 6.0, 8.1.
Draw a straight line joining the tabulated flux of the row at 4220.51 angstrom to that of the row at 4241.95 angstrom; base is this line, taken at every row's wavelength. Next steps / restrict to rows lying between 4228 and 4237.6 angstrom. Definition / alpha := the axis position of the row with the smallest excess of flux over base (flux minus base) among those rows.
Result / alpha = 4231.22 angstrom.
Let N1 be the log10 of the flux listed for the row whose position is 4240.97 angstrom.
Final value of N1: 0.904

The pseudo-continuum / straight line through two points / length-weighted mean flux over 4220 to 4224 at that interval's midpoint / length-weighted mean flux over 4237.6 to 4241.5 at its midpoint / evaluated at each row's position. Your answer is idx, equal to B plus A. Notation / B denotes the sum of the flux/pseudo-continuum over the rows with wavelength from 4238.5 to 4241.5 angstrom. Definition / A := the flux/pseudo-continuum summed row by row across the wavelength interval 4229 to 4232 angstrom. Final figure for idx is 5.7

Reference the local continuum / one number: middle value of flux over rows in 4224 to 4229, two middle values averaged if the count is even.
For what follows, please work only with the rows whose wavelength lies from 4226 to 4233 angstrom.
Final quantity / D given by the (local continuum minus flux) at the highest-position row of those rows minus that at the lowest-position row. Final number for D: -0.8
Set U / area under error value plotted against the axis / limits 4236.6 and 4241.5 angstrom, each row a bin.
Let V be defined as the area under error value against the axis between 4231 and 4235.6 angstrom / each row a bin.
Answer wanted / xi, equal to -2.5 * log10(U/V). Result -0.050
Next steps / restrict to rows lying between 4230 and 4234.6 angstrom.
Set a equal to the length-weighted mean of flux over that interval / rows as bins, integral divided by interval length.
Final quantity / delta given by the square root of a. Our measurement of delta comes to 2.61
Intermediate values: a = 6.8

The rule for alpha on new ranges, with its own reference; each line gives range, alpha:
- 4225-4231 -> 4227.32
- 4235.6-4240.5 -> 4236.09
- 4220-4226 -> 4224.40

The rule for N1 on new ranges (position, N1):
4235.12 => 0.918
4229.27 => 0.903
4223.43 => 0.838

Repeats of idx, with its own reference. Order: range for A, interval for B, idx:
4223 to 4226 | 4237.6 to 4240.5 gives 5.4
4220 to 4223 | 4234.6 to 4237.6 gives 6.3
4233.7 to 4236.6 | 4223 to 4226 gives 5.6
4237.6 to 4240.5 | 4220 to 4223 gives 6.1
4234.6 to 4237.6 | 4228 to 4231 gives 6.1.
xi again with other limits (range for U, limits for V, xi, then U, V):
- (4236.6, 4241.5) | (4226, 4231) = -0.012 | 3.97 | 3.9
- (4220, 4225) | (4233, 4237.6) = -0.112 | 4.16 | 3.8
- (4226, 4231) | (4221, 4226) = 0.056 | 3.93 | 4.1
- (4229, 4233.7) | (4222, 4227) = 0.064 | 3.85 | 4.1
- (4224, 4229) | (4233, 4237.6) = -0.056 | 3.95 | 3.8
